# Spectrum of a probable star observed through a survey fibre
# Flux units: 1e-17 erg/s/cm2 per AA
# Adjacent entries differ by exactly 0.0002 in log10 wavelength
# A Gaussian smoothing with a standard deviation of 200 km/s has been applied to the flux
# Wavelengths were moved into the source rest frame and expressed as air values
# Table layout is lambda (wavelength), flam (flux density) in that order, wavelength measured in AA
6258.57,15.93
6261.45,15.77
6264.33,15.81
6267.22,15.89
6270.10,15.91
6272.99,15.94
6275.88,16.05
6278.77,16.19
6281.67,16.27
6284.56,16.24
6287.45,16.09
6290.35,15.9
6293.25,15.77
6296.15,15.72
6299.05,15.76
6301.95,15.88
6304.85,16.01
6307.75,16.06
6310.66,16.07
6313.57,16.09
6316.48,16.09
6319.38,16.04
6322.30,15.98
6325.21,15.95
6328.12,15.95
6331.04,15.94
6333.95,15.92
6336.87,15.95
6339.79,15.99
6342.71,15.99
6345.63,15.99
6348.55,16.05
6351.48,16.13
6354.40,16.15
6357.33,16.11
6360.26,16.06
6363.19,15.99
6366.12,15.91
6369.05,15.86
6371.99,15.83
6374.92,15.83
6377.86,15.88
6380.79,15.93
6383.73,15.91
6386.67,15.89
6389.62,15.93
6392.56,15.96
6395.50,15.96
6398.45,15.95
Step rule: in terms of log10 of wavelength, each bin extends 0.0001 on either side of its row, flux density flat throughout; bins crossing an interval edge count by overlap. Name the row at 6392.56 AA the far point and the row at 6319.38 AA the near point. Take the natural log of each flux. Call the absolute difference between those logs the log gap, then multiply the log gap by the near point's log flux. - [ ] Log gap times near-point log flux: 0.014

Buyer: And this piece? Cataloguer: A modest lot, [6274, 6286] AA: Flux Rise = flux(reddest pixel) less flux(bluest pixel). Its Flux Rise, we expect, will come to 0.19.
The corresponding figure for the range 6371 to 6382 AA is 0.10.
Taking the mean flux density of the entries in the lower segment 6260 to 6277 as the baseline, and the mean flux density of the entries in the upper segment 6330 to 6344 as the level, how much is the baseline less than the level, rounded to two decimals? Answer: 0.06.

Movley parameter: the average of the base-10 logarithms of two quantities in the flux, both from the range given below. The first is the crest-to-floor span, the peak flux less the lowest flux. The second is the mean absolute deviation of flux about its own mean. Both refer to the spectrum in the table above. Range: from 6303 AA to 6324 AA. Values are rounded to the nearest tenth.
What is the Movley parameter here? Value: -1.2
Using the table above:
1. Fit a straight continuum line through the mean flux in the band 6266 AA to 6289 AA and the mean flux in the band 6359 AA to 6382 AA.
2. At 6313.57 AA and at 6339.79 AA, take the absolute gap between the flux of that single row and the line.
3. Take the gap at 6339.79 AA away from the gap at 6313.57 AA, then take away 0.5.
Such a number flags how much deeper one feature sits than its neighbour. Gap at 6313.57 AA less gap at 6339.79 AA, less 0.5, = -0.45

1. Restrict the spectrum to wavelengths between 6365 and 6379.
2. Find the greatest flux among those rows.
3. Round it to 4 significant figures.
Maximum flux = 15.91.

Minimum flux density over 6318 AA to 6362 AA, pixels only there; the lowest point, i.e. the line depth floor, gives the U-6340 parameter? 15.92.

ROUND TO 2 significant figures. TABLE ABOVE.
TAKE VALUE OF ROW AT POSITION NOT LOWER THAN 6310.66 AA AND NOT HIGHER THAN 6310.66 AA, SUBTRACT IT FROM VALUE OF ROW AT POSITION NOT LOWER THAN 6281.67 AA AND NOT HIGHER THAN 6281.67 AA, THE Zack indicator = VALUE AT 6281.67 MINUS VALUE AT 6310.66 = 0.20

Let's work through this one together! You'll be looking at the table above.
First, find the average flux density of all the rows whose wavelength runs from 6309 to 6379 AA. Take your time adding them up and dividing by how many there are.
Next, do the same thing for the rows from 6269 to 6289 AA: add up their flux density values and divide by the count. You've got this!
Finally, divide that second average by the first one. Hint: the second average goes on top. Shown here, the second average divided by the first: 1.007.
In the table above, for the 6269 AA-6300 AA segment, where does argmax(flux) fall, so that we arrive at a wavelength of 6281.67 AA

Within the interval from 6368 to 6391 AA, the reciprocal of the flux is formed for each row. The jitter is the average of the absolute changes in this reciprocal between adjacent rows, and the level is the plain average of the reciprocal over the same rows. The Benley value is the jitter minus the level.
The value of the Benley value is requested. -0.0628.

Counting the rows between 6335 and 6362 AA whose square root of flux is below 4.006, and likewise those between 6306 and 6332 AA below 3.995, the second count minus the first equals -1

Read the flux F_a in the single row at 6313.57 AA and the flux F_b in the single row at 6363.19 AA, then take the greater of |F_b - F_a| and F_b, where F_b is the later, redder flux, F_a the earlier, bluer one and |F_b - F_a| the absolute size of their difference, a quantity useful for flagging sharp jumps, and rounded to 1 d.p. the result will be 16.0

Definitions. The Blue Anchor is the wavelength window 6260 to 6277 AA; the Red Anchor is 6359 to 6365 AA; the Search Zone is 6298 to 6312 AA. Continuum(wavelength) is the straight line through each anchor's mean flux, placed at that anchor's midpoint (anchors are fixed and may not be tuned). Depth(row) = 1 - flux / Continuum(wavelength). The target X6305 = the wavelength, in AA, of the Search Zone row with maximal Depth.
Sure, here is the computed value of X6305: 6299.05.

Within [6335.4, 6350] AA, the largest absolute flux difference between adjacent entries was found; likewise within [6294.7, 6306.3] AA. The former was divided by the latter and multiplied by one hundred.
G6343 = 46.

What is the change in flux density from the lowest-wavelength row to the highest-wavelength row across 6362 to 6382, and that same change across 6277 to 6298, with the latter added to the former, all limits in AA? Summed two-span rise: -0.5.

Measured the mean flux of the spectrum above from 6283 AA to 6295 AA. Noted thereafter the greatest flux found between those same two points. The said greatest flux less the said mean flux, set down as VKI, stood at 0.24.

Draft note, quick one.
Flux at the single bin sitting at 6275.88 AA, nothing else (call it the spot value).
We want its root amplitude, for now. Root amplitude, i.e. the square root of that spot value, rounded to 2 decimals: 4.01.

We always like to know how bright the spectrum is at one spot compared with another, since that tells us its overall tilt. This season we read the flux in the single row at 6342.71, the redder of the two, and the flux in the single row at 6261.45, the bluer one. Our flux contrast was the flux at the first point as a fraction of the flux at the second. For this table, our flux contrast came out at 1.01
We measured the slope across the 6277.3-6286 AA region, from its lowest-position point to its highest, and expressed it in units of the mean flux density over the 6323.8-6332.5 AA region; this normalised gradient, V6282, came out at 0.0005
